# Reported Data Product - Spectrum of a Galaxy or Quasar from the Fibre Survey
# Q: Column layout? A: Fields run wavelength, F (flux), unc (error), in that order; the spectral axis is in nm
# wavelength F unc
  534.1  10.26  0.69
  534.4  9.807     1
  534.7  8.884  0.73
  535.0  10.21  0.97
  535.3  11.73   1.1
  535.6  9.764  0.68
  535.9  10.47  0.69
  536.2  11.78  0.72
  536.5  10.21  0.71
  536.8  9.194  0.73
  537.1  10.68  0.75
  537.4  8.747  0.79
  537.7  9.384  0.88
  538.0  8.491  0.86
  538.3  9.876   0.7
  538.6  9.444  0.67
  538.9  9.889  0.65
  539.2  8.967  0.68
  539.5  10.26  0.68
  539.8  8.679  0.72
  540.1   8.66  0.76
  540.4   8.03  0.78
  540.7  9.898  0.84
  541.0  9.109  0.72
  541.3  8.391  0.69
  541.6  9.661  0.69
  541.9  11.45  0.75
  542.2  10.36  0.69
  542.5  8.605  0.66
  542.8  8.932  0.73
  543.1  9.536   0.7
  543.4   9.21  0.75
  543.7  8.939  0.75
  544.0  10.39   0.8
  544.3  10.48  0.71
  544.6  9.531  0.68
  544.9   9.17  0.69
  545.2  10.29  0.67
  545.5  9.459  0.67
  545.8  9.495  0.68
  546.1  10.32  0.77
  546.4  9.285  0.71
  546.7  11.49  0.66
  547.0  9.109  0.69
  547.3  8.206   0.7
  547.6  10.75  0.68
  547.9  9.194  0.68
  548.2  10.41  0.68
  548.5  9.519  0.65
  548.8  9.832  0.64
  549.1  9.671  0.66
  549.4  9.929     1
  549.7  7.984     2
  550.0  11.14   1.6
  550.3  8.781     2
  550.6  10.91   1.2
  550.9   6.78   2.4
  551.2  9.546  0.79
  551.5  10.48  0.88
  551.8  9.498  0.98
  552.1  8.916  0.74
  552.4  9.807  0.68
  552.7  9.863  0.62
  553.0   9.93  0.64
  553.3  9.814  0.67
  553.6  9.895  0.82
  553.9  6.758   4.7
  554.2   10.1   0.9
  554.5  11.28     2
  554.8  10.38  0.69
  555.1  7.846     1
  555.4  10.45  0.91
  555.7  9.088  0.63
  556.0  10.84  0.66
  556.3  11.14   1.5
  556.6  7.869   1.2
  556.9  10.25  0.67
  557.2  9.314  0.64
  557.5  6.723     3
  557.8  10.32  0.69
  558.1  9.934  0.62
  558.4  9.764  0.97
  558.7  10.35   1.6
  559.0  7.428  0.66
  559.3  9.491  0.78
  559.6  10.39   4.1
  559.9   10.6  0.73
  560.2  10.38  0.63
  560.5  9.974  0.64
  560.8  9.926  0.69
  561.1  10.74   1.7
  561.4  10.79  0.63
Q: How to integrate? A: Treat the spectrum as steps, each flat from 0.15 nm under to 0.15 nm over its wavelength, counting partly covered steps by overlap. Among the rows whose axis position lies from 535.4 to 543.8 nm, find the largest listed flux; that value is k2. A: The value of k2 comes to 11.78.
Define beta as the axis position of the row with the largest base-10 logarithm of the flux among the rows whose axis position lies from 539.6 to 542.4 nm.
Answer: 541.9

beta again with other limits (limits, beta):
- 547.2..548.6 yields 547.6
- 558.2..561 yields 559.9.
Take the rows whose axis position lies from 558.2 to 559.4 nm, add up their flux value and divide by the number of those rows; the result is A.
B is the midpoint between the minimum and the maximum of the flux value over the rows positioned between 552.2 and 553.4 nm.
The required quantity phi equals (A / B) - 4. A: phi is -3.06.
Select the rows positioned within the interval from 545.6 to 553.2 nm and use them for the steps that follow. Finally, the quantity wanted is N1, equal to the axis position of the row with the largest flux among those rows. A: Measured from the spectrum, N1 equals 546.7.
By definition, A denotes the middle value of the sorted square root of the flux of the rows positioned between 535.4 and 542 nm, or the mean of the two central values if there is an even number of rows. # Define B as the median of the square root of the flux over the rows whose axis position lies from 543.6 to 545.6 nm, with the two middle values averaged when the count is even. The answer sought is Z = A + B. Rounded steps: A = 3.09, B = 3.09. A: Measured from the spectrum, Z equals 6.18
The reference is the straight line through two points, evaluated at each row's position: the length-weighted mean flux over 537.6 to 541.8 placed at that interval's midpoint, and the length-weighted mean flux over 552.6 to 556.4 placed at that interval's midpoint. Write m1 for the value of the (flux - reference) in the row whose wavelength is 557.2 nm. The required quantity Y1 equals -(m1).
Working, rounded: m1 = -0.57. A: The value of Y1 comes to 0.57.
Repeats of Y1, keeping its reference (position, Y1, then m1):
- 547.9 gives 0.34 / -0.34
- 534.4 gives -0.79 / 0.79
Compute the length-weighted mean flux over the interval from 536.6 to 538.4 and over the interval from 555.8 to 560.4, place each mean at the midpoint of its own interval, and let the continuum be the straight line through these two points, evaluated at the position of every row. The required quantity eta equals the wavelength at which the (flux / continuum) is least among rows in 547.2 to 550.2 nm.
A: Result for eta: 549.7 nm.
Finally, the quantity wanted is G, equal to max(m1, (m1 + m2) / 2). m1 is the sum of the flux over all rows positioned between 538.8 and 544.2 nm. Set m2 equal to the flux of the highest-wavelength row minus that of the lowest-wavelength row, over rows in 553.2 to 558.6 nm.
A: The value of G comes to 169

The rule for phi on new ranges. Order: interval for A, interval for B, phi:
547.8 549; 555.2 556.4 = -3.04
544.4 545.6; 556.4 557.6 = -2.87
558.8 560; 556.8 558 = -2.89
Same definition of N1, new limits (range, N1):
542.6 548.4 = 546.7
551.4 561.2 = 554.5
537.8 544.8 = 541.9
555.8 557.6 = 556.3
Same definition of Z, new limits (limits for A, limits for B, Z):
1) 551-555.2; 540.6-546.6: 6.22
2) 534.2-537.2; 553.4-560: 6.36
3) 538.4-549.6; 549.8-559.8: 6.23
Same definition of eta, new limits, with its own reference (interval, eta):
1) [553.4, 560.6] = 557.5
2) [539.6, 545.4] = 540.4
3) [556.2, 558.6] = 557.5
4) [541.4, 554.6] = 553.9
